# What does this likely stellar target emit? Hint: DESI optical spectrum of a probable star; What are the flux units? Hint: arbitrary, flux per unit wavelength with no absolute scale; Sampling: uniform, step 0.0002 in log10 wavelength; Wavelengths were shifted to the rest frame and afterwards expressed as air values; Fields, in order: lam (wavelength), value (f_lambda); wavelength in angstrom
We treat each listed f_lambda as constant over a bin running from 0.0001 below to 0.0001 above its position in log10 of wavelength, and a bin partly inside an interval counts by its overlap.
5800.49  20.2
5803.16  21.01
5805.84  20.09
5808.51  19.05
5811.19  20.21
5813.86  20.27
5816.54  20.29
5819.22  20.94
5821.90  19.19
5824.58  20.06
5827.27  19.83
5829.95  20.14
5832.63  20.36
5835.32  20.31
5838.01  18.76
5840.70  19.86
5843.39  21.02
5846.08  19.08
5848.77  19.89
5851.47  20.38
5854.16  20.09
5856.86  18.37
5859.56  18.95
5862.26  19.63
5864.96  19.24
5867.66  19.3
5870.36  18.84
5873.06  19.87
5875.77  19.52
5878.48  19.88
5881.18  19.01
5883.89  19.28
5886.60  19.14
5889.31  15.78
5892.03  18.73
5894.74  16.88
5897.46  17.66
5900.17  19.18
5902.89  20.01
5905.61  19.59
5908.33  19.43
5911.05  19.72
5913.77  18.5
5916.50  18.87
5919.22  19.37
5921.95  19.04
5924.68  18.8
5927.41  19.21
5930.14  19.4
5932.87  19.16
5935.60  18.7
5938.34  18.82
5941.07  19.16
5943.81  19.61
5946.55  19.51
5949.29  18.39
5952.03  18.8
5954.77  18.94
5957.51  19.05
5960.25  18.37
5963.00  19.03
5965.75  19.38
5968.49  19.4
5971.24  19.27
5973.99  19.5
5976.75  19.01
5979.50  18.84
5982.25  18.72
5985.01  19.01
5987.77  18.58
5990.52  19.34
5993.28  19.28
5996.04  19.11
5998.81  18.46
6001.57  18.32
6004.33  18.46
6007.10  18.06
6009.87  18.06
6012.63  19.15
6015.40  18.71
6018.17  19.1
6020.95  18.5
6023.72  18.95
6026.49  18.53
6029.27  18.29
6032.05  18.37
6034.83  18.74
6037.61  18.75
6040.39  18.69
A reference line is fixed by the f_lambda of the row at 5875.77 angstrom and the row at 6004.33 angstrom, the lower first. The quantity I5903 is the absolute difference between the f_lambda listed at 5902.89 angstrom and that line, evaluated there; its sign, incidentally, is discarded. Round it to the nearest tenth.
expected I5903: 0.7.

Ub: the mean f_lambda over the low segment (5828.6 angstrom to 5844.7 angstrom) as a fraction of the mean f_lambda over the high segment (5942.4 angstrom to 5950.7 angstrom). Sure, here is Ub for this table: 1.05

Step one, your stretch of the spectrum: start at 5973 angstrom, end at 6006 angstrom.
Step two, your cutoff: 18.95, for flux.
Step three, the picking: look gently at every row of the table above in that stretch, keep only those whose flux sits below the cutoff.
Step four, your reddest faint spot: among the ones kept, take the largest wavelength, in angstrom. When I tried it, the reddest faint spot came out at 6004.33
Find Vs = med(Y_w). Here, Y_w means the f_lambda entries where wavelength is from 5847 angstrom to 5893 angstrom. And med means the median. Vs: 19.3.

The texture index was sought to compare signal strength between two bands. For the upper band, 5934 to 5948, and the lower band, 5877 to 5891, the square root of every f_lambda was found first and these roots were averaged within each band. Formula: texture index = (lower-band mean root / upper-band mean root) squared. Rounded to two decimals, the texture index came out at 0.97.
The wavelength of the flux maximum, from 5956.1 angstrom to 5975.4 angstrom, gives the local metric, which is 5973.99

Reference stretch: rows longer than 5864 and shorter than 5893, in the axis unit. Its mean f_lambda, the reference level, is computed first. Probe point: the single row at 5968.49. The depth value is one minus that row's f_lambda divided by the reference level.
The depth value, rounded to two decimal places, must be -0.02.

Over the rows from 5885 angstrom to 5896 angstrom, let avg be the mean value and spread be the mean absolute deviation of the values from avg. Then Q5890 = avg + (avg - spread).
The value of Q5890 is 34.0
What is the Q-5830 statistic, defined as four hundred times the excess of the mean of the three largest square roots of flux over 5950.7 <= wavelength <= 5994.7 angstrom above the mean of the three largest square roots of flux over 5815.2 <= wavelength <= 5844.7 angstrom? -60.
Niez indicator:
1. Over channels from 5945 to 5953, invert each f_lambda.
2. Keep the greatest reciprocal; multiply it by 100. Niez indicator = 5.44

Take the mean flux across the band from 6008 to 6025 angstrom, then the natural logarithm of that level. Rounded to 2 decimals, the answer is 2.93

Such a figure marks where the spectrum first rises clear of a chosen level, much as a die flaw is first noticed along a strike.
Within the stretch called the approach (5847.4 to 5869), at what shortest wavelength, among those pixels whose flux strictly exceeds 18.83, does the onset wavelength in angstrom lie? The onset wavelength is 5848.77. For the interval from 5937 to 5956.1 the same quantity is 5941.07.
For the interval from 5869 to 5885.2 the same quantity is 5870.36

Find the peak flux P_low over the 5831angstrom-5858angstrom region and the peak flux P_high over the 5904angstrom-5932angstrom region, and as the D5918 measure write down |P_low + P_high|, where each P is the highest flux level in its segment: 40.7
